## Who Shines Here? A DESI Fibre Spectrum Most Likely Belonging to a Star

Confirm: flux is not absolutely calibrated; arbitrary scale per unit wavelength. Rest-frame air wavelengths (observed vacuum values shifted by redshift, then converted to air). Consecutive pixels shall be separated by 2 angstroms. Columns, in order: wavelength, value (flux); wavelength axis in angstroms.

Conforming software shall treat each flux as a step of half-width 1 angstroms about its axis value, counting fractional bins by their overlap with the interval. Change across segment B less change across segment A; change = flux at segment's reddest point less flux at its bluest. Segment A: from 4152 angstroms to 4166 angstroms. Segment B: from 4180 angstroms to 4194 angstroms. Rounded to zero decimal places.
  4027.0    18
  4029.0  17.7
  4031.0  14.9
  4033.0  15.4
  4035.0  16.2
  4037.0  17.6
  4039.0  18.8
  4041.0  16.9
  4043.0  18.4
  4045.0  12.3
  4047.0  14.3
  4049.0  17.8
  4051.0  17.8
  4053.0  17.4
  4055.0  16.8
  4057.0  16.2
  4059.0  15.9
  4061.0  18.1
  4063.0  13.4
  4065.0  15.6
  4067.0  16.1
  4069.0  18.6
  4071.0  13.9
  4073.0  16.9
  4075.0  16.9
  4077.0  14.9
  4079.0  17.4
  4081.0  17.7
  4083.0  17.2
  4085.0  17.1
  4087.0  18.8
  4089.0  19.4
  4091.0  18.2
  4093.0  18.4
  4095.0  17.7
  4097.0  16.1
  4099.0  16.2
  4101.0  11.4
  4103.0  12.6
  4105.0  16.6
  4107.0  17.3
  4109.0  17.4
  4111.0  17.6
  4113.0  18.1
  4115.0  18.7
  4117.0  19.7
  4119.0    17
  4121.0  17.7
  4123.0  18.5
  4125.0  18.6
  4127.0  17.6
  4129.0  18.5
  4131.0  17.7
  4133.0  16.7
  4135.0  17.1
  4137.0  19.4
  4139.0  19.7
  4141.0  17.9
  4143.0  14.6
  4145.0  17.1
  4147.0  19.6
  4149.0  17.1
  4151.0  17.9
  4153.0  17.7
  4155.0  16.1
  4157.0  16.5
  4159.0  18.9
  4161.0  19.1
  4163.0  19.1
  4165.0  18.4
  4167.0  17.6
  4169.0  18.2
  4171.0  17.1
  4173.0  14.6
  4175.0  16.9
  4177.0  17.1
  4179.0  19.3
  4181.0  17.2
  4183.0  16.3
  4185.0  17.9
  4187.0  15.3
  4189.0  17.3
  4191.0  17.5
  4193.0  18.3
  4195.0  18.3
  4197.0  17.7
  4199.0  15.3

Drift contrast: 0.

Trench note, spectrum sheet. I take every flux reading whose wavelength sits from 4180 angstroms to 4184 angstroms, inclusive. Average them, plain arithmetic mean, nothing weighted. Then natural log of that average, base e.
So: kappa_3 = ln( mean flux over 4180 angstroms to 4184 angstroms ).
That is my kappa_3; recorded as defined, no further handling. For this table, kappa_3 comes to 2.82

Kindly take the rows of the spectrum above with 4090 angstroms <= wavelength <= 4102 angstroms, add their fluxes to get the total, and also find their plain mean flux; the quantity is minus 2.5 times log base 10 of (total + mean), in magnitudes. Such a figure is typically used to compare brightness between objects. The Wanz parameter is -5.15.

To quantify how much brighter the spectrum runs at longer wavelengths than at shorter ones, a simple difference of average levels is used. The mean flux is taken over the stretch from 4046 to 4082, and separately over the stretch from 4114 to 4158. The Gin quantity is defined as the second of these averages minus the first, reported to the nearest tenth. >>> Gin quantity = 1.4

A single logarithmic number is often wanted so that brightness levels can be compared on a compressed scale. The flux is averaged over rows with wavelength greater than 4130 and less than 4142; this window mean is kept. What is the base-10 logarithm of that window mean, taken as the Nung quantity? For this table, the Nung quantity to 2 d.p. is 1.26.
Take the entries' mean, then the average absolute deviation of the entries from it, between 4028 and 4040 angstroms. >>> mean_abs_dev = 1.3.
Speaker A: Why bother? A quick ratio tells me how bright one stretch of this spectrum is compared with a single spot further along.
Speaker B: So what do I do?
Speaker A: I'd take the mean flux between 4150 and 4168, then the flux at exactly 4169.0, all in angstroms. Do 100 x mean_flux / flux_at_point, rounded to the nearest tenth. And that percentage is 98.5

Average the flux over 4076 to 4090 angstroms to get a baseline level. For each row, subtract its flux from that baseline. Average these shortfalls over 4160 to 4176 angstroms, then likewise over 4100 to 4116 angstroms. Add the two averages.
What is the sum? 1.2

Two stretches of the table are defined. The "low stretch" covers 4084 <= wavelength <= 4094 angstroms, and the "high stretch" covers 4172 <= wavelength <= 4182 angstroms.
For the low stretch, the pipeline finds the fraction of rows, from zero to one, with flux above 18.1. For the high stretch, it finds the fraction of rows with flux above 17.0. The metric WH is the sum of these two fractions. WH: 1.40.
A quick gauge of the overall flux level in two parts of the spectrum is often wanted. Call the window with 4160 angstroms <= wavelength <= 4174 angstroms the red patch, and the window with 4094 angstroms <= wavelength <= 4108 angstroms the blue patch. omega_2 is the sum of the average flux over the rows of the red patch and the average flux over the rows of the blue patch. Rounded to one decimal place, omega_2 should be 33.1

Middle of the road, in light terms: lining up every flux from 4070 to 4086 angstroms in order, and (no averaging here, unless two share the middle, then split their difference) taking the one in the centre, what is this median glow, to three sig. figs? 17.0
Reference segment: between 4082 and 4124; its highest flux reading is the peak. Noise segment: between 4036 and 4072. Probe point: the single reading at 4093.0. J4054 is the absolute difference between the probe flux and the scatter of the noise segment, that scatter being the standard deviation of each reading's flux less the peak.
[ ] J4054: 16.5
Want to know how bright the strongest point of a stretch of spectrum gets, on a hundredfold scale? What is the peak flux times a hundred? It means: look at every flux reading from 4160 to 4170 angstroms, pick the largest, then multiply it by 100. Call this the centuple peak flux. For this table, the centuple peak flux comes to 1910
